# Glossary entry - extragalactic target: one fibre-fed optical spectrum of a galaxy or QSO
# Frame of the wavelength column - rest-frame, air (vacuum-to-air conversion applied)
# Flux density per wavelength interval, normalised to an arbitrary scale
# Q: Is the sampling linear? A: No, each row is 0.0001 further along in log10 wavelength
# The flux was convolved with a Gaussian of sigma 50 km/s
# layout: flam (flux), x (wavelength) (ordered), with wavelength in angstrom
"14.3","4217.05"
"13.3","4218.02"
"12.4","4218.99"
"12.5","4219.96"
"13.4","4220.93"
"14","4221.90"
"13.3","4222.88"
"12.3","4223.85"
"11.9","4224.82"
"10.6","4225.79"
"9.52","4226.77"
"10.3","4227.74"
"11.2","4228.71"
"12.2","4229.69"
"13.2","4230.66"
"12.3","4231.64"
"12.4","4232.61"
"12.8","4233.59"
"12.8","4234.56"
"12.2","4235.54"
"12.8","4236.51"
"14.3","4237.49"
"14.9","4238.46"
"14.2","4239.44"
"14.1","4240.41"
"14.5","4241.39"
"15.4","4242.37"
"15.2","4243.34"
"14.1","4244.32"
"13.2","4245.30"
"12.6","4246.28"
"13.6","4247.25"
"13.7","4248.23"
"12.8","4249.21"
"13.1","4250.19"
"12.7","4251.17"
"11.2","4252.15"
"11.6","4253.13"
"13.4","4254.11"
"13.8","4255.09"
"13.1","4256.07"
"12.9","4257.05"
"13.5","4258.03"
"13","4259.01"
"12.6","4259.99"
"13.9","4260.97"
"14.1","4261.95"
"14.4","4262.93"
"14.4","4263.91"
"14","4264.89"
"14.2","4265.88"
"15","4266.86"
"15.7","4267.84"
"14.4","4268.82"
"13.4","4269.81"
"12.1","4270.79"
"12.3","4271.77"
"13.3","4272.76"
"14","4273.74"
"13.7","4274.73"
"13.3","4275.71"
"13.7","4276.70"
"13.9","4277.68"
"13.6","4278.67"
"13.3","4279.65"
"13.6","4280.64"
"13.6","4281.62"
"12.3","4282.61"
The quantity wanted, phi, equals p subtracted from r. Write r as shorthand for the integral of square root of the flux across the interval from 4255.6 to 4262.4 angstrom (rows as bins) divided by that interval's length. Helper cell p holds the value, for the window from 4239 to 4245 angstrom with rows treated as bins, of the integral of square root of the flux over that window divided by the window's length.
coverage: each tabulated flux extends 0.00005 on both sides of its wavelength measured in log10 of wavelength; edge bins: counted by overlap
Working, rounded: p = 3.81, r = 3.65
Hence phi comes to -0.17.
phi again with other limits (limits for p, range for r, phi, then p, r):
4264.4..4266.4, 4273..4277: -0.06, 3.75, 3.69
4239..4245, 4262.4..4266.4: -0.04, 3.81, 3.78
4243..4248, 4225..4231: -0.36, 3.70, 3.34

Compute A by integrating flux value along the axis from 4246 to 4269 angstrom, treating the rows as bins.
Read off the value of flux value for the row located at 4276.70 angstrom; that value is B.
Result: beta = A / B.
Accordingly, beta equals 22.6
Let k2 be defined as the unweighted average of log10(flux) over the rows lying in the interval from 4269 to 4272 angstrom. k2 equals 1.10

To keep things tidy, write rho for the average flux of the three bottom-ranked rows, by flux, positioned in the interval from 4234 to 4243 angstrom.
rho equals 12.6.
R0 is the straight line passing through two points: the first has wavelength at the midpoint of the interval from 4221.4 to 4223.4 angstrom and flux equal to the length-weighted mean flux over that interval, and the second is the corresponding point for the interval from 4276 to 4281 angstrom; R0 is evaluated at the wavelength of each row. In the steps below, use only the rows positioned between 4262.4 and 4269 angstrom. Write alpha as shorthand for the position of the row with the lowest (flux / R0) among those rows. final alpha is 4264.89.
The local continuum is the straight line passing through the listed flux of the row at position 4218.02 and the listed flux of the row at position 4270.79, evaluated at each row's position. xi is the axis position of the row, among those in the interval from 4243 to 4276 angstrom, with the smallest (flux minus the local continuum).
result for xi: 4252.15 angstrom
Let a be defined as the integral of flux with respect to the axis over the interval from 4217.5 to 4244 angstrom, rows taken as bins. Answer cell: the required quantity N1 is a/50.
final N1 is 6.8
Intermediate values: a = 342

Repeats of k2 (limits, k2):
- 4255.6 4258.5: 1.12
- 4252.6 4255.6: 1.11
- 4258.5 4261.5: 1.12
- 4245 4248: 1.12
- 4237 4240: 1.16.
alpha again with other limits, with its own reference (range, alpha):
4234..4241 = 4235.54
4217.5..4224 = 4223.85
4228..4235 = 4228.71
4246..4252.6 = 4252.15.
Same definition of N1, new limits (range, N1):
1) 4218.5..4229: 2.5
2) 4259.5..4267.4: 2.2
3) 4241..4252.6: 3.1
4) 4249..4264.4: 4.1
